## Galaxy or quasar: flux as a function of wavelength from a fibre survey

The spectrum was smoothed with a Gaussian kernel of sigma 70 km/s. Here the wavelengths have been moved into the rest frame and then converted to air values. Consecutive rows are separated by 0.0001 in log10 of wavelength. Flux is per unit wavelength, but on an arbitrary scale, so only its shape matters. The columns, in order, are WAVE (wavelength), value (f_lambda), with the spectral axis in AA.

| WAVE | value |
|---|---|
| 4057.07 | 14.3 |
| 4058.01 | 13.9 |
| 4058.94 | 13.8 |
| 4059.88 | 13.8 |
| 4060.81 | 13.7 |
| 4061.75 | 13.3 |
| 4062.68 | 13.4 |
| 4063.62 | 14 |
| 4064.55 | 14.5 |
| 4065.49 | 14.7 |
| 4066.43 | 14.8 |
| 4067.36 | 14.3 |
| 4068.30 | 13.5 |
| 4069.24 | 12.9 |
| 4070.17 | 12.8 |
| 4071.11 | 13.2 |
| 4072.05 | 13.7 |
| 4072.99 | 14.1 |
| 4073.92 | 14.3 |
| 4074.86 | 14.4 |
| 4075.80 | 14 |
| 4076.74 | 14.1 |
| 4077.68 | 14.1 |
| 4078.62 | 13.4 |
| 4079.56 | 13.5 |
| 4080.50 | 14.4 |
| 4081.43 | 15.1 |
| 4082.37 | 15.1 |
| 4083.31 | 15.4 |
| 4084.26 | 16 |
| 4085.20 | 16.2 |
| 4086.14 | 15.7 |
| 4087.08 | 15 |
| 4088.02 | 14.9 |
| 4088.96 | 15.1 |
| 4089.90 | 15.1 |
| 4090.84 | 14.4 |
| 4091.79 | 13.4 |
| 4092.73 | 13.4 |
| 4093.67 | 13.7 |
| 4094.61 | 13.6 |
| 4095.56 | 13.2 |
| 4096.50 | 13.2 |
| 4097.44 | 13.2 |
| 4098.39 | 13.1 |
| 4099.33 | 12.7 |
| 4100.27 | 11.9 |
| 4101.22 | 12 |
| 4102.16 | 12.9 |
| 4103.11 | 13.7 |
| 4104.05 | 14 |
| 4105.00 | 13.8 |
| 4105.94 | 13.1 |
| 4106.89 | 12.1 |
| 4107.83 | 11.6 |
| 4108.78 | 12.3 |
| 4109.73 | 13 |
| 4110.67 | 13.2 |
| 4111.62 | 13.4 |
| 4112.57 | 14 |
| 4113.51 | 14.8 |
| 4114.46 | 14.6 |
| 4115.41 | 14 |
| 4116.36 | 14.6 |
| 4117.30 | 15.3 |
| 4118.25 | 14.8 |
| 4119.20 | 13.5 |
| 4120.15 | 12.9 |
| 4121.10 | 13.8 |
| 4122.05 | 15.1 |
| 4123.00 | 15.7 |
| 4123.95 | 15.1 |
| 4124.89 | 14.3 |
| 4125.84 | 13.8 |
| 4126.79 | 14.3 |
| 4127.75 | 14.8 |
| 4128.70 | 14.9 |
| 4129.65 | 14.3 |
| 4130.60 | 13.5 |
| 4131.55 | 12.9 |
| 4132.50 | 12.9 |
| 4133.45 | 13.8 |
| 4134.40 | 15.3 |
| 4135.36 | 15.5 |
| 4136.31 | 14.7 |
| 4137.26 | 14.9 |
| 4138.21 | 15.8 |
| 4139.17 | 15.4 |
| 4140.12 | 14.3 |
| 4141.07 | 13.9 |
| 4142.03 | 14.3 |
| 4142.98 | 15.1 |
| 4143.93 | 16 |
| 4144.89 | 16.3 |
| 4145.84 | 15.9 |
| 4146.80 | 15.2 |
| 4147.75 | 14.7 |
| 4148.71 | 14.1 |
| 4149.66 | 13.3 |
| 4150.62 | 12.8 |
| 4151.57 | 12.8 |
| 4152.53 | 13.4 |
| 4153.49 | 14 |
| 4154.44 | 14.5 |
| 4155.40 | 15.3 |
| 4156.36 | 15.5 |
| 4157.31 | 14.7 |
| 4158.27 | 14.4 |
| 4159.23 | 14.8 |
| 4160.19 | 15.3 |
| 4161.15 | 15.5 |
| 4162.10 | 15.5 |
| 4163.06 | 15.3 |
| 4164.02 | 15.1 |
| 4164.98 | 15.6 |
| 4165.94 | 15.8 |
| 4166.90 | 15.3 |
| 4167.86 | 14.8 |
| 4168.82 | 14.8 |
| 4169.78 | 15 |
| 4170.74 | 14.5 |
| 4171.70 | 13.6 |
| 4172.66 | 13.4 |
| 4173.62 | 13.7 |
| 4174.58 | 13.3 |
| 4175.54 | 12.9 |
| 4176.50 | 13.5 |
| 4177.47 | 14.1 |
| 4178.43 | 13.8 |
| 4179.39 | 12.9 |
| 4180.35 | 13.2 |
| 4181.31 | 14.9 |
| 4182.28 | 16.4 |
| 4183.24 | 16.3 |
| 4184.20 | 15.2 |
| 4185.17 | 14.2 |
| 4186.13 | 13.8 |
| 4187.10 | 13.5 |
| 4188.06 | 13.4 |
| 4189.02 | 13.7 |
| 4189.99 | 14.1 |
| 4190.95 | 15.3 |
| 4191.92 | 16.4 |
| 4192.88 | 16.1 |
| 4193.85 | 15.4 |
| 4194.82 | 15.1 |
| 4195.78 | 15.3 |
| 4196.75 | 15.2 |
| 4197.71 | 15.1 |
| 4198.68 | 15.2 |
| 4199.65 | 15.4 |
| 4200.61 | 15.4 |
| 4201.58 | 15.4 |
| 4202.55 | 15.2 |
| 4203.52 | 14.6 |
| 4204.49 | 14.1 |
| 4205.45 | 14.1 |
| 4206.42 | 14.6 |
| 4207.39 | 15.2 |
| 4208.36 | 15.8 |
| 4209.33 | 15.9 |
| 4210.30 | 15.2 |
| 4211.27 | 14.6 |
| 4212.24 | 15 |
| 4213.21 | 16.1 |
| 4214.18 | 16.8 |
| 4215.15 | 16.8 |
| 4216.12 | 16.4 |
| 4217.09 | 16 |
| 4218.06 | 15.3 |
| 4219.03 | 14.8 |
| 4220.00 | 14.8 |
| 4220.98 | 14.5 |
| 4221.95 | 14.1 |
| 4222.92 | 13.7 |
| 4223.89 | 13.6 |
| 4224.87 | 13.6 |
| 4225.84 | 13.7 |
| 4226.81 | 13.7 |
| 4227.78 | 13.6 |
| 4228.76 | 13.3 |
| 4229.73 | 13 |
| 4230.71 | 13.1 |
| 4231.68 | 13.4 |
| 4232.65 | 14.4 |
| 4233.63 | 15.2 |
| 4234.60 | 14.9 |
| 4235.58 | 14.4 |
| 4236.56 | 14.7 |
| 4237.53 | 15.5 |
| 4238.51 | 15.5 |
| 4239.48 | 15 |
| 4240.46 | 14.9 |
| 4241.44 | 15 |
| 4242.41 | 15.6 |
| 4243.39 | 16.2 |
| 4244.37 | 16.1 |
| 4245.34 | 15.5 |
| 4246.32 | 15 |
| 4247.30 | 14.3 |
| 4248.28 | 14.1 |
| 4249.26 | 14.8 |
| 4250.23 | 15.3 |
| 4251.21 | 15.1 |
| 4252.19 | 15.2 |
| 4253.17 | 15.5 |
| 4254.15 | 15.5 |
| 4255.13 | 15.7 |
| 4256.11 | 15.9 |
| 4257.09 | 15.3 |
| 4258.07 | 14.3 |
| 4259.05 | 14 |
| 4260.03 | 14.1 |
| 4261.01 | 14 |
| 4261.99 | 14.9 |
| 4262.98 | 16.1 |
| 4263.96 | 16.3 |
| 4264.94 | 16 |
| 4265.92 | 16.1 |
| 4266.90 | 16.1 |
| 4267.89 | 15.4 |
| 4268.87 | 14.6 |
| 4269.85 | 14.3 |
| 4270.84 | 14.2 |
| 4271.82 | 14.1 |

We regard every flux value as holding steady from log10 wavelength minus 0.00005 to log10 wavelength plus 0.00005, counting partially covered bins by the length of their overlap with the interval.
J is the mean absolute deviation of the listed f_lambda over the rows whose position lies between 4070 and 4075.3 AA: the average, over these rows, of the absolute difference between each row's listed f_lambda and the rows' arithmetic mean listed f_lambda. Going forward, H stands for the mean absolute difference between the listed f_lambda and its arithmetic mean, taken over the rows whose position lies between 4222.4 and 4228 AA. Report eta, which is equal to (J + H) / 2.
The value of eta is 0.28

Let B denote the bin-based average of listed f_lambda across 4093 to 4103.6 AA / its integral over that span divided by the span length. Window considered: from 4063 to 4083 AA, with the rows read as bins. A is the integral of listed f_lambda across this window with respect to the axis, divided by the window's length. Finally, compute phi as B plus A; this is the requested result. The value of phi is 27.1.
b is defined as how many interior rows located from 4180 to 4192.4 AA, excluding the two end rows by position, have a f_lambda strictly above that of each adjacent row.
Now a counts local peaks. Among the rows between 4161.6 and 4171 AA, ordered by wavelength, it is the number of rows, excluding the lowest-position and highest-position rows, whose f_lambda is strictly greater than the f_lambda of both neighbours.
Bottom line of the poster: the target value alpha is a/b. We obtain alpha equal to 2.0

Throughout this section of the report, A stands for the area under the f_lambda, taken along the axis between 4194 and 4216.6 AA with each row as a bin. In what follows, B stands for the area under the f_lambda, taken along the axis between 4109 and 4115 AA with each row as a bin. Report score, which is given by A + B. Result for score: 429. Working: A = 346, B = 83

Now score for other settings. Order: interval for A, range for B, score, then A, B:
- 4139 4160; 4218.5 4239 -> 597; 306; 291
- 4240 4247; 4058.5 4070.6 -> 275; 108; 167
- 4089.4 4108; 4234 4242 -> 366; 246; 120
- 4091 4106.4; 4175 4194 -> 478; 203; 274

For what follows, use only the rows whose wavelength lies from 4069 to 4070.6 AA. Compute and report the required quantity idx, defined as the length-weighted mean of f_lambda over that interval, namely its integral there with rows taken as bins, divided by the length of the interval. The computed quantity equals 12.9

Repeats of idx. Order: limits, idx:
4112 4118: 14.5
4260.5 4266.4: 15.6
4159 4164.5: 15.3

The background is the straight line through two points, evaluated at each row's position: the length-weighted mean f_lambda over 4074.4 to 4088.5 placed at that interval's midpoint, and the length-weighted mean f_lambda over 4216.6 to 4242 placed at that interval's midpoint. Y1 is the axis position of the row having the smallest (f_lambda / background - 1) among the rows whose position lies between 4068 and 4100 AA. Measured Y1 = 4099.33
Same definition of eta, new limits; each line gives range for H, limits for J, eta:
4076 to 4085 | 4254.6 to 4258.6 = 0.62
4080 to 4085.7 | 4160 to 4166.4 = 0.34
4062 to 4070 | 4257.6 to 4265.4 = 0.72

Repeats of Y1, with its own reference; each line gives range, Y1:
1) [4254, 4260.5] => 4259.05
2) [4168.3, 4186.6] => 4175.54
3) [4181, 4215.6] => 4188.06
